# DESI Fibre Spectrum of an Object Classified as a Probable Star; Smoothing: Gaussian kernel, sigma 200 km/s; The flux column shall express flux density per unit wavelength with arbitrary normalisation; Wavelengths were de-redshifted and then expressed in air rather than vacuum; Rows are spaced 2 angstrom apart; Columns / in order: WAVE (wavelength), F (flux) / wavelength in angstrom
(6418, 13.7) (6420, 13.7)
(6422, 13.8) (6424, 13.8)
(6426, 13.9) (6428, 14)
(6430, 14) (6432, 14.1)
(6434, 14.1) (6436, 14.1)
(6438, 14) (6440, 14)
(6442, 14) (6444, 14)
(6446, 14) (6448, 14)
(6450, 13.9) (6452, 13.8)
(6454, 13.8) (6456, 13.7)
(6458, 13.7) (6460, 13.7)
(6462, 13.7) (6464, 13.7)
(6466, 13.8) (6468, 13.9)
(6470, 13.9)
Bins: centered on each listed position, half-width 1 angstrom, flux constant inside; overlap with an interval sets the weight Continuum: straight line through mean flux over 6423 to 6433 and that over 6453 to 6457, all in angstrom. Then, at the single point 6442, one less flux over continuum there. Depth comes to -0.011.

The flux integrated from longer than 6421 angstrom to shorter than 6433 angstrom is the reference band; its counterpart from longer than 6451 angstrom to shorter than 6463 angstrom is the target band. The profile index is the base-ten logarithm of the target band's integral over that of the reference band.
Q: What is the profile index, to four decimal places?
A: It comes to -0.0063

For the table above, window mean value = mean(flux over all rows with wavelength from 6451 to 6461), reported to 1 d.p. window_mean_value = 13.7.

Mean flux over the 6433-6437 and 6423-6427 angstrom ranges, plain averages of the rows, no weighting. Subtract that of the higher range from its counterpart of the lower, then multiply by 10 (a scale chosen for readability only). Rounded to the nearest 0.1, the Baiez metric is -2.5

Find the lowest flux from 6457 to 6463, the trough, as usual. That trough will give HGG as 13.7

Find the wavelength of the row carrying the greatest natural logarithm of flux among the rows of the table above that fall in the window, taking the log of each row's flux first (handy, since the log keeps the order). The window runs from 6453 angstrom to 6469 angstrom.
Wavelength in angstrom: 6468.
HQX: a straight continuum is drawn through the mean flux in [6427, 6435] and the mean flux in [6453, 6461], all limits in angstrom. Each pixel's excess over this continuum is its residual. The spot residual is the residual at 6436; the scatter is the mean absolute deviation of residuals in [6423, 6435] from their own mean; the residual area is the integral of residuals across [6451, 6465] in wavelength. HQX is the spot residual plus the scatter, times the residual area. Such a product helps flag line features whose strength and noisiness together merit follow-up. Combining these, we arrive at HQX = 0.053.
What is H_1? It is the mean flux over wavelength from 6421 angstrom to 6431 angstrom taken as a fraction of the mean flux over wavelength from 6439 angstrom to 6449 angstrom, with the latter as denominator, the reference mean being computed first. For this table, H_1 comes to 0.993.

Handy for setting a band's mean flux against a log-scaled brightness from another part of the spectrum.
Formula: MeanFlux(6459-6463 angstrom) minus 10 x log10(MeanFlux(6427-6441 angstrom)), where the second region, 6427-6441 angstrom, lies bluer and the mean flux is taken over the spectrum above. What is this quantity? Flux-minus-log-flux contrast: 2.23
